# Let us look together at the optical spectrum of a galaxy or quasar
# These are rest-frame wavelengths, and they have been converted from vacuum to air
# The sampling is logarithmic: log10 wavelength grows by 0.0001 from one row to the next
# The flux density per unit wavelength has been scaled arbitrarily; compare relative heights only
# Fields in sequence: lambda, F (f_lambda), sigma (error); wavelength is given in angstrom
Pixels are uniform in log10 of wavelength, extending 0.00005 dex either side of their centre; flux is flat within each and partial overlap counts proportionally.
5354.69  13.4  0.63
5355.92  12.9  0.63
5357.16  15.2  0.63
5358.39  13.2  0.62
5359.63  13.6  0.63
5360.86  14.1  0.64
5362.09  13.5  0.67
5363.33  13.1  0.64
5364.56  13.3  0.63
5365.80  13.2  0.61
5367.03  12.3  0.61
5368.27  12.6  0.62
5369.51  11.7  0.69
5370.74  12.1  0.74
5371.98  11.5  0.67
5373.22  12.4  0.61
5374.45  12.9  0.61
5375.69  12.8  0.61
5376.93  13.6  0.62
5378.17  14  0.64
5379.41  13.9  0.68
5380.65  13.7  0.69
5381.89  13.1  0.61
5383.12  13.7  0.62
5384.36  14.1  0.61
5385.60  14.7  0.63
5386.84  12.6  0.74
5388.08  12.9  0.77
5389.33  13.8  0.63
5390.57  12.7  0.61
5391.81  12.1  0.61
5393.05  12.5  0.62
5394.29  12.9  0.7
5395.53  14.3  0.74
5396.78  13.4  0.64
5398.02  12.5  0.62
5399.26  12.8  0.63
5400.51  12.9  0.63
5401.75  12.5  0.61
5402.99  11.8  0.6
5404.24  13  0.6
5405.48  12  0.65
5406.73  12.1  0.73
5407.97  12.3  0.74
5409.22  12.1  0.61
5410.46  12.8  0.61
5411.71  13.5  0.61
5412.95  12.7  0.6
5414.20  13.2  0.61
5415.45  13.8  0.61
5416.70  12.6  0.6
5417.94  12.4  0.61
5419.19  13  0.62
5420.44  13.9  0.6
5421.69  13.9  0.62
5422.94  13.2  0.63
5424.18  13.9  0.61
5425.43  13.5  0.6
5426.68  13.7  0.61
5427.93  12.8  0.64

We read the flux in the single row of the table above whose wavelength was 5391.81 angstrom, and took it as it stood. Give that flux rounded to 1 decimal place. 12.1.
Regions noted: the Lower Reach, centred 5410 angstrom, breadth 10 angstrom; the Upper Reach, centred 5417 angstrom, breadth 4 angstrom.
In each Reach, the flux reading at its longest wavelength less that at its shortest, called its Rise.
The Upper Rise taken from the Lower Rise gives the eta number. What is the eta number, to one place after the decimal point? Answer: 2.6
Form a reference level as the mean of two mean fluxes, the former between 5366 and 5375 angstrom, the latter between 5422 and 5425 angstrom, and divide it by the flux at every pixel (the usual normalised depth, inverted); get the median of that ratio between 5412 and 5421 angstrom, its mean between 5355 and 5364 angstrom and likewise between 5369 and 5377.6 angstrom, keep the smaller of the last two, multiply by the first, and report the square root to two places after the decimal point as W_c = 0.97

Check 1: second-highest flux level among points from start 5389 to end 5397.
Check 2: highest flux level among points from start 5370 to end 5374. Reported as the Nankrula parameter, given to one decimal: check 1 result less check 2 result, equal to 1.4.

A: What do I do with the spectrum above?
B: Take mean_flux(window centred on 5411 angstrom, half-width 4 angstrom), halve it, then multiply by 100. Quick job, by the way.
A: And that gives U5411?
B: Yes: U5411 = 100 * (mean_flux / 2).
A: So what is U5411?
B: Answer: 638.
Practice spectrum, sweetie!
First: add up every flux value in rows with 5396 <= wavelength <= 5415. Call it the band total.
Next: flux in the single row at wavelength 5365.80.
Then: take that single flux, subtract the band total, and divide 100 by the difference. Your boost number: -0.57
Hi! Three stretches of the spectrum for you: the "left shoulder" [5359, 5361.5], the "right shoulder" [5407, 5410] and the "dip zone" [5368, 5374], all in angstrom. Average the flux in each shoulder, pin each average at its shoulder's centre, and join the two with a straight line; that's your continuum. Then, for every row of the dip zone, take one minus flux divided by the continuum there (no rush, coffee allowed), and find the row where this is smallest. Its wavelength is 5368.27 angstrom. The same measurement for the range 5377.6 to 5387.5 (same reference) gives 5385.60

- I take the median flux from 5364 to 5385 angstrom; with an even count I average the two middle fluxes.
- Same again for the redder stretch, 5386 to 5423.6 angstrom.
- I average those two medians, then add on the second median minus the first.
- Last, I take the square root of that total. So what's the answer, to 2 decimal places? 3.56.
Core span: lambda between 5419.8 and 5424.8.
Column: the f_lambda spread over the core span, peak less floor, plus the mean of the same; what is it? 14.4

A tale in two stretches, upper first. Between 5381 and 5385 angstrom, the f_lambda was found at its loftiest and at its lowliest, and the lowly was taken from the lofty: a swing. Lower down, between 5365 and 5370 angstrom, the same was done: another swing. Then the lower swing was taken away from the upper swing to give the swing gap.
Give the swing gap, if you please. -0.50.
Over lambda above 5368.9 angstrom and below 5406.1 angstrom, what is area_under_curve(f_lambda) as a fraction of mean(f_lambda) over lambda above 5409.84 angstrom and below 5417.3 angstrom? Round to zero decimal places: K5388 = 37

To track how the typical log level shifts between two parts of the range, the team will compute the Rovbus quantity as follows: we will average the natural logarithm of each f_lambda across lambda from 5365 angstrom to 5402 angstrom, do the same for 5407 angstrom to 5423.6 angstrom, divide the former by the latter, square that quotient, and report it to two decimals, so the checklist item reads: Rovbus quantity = 1.00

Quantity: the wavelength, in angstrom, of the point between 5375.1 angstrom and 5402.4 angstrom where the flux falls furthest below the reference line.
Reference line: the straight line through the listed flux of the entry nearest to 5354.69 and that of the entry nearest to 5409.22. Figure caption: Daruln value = 5391.81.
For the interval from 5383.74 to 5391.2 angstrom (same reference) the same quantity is 5386.84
